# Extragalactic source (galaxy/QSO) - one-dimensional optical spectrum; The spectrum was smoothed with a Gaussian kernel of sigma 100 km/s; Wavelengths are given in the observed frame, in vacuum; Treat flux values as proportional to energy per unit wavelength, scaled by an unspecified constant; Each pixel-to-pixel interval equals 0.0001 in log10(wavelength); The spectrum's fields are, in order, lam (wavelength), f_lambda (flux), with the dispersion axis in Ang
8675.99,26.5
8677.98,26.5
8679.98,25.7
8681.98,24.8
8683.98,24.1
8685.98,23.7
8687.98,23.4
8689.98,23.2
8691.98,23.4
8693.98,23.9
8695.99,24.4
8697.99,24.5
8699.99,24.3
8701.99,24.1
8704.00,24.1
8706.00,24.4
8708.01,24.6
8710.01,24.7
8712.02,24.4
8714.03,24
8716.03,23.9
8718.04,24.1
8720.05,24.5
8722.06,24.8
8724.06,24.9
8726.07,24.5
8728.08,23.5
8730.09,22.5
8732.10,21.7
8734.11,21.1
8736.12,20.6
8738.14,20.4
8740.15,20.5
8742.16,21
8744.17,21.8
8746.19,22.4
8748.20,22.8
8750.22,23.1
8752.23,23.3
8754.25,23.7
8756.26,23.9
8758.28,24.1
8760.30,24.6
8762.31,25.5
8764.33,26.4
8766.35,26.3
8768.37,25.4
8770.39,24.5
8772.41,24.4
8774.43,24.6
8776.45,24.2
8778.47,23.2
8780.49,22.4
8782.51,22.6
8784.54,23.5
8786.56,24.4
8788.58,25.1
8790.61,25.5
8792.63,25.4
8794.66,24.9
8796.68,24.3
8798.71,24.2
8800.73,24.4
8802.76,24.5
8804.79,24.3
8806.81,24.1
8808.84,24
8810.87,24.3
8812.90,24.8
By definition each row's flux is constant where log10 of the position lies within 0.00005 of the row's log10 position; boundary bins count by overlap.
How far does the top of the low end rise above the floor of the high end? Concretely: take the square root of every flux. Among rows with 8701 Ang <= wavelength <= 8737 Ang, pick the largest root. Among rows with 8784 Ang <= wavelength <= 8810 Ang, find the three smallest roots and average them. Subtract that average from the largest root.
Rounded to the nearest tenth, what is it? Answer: 0.1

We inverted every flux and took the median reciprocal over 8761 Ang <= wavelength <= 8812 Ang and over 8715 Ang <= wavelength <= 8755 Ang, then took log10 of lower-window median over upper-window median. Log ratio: 0.027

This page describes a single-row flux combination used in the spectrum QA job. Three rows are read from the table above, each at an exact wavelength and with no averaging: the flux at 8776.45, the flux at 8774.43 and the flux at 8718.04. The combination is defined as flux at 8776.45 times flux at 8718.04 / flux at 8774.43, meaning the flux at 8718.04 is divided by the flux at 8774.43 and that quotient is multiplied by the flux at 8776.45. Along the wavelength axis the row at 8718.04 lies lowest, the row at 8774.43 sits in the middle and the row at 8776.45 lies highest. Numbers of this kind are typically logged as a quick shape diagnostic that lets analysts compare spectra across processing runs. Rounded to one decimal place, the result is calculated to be 23.7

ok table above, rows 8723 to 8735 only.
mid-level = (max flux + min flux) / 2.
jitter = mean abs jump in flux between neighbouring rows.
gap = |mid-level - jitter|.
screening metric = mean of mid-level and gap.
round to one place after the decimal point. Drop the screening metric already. 22.6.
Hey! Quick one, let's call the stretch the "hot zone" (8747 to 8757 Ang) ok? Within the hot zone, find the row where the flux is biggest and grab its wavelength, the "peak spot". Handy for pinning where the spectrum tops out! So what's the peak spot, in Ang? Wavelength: 8756.26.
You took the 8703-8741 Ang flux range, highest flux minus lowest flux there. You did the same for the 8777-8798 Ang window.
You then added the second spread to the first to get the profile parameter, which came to 8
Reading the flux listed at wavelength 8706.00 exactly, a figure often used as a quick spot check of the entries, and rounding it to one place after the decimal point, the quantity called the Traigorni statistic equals 24.4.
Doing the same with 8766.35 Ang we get 26.3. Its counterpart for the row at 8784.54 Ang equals 23.5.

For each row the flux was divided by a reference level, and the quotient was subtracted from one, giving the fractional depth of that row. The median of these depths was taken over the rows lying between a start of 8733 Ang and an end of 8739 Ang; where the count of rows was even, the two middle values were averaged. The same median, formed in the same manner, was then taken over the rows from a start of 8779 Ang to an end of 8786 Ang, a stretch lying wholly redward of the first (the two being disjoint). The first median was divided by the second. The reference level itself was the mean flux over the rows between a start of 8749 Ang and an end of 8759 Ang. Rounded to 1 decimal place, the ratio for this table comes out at 3.0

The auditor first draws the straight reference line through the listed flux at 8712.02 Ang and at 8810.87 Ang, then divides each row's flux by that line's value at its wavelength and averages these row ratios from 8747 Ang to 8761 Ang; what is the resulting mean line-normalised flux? 0.97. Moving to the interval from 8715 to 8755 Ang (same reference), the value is 0.93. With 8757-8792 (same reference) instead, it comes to 1.01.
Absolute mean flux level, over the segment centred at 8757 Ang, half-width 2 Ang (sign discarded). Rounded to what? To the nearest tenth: 24.0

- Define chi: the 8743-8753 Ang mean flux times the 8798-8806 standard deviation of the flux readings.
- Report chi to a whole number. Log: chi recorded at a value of 3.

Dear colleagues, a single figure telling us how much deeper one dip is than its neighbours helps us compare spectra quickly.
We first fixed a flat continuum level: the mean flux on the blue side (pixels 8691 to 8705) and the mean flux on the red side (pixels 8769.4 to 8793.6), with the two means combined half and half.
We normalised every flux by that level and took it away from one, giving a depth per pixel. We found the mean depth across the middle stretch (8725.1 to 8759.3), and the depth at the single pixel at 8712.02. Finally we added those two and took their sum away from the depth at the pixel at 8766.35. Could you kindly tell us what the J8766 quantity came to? -0.15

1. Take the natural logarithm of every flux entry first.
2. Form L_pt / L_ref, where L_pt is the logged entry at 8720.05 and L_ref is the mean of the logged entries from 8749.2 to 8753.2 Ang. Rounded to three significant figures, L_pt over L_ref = 1.02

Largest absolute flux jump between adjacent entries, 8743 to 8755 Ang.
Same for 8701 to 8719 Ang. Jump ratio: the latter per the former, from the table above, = 0.67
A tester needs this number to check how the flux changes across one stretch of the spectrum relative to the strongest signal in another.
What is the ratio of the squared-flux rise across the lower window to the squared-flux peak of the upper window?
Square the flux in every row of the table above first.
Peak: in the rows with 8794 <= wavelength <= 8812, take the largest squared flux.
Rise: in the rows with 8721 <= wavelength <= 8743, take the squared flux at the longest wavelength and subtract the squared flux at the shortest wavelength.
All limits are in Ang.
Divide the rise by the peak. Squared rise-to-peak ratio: -0.28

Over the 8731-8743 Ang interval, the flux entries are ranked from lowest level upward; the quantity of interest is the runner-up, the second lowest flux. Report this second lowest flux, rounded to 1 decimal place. 20.5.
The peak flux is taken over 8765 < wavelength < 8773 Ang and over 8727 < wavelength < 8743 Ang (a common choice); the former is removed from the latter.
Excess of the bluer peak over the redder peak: -3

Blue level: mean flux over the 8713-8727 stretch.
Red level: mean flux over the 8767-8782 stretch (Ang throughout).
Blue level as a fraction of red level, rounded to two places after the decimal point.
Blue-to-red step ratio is 1.01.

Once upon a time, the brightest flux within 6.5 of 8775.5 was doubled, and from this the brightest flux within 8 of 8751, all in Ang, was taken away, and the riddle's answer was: 25.1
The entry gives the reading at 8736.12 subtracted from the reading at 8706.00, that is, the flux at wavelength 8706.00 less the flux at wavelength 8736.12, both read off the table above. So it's 3.8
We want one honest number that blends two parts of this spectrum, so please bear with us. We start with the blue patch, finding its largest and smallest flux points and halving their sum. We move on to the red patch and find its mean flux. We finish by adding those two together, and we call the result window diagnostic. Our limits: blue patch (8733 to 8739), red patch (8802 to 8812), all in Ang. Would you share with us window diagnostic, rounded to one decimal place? 45.0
